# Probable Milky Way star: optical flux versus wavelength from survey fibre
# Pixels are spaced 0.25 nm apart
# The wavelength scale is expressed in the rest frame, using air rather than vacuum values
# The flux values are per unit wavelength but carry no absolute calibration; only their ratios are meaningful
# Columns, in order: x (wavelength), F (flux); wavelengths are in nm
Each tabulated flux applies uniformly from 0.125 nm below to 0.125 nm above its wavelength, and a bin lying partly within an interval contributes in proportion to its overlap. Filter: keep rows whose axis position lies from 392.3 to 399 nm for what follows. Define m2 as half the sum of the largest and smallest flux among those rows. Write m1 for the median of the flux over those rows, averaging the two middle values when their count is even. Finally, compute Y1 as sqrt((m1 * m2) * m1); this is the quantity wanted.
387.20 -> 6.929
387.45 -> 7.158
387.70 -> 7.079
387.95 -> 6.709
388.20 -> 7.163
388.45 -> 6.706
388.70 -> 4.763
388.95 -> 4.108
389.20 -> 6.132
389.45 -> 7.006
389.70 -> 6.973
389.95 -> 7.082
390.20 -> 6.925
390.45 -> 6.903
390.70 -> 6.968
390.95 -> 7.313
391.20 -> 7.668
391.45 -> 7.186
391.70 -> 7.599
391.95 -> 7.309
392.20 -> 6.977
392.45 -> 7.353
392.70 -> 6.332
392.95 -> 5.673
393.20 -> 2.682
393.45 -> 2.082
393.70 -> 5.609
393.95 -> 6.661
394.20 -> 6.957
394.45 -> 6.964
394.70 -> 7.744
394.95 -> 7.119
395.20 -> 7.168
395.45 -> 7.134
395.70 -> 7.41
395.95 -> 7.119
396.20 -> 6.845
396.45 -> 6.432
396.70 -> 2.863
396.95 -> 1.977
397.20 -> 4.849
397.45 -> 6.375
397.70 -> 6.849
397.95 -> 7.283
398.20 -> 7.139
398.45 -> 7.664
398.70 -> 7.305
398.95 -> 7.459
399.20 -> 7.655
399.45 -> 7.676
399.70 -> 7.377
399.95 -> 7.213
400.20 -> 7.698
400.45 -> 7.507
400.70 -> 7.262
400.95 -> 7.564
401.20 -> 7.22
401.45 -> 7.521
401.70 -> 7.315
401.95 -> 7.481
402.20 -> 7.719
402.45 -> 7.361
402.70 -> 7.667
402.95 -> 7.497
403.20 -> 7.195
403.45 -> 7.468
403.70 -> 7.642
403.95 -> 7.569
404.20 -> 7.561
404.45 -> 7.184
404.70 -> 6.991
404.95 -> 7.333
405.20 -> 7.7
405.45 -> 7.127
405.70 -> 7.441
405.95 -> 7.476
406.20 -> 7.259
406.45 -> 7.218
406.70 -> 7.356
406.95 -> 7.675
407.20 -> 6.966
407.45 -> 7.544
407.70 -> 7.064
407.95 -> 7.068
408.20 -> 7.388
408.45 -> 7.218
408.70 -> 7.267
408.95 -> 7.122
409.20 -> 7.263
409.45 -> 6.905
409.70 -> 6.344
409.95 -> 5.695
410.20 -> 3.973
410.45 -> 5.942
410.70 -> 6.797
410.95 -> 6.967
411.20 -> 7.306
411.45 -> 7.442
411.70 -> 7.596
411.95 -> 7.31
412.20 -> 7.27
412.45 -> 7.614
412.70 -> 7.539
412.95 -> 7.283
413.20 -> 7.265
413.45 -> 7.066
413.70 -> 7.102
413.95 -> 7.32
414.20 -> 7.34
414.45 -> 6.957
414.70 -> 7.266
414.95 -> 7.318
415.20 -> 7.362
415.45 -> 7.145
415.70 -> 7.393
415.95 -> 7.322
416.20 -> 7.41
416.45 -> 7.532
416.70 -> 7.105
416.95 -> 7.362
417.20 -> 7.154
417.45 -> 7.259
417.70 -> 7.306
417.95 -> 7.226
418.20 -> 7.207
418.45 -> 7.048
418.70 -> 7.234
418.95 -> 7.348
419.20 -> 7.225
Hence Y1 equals 15.3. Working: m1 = 7.0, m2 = 4.9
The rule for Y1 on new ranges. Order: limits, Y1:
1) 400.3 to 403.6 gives 20.4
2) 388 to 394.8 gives 15.4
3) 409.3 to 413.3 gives 17.5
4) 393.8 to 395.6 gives 19.1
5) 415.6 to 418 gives 19.8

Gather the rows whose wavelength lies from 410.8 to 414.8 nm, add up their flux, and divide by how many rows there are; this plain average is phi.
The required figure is 7.3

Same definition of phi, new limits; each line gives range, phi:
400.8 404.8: 7.4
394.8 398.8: 6.3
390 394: 6.3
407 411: 6.7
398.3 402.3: 7.5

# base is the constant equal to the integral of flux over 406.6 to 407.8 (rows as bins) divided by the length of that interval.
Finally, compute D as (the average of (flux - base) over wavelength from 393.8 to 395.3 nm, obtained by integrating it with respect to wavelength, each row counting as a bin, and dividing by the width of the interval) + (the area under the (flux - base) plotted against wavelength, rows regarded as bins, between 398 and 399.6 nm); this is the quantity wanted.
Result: 0.0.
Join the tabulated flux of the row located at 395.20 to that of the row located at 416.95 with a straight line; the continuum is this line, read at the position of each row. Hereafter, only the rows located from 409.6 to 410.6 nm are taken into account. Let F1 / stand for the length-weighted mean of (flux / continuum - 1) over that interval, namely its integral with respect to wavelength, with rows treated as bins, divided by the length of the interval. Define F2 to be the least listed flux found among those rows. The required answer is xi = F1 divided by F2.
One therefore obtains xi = -0.062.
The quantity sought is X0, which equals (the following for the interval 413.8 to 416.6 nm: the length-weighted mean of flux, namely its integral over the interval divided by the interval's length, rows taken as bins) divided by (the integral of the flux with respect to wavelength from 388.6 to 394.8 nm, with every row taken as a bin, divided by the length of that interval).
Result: 1.15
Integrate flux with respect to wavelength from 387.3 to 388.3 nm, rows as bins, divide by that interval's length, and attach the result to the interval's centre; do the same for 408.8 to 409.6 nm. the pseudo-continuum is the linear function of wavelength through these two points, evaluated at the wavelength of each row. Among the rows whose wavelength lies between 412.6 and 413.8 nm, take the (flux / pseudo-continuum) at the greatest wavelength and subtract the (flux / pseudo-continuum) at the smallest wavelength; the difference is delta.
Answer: -0.06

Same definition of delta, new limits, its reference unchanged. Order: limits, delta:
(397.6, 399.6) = 0.12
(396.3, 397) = -0.63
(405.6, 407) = 0.03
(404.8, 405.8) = 0.01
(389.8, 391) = 0.03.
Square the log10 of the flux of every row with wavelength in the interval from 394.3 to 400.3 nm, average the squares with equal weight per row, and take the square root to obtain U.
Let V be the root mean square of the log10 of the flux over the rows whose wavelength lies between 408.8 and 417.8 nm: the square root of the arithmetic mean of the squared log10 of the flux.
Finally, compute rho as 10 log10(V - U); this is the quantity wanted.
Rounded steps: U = 0.82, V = 0.848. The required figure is -15.9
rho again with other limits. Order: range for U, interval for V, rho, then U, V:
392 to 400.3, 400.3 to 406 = -11.5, 0.80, 0.871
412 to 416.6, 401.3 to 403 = -19.2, 0.86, 0.876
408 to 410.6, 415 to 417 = -12.7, 0.81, 0.865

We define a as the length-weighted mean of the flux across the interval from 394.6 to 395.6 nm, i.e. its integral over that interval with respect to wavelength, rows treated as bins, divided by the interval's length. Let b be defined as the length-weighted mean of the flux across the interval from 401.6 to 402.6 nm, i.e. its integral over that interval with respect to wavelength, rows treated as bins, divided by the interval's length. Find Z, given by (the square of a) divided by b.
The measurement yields 7.1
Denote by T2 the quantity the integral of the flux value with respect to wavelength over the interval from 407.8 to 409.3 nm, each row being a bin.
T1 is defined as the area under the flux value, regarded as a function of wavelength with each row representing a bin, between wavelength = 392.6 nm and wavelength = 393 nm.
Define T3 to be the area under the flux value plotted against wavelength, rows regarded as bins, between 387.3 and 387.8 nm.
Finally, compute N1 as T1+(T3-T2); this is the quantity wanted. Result -5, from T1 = 2.4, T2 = 11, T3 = 4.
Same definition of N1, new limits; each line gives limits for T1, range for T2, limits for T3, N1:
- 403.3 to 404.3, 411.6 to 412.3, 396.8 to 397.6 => 6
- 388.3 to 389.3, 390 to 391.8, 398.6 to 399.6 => 0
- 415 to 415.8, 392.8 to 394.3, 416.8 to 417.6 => 4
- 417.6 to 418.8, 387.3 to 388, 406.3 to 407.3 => 11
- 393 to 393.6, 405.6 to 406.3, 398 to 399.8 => 10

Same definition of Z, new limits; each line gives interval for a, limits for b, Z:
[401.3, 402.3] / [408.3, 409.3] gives 7.8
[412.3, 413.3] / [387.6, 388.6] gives 8.0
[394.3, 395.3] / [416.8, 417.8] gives 7.2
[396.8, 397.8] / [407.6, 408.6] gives 3.4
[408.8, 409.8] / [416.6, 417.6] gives 6.7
